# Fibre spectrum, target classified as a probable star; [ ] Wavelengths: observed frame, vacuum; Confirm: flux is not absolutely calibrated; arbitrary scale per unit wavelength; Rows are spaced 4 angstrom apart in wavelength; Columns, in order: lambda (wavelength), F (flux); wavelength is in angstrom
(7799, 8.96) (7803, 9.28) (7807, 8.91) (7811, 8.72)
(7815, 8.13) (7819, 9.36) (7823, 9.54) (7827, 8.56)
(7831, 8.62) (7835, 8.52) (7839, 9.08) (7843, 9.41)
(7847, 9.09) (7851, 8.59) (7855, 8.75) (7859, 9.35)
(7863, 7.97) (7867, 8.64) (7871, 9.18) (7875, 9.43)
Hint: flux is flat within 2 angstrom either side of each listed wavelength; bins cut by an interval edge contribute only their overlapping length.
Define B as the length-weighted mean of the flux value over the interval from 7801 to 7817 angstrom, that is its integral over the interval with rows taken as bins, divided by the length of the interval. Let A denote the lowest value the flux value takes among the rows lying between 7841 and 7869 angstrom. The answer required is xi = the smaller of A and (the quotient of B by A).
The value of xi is 1.10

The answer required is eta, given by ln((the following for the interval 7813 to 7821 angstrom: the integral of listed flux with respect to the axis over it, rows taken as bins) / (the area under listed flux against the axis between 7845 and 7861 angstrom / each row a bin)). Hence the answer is -0.7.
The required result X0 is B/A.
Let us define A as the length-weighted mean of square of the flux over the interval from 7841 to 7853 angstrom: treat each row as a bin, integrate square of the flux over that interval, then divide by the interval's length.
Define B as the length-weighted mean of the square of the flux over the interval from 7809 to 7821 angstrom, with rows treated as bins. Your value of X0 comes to 0.94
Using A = 81.7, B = 77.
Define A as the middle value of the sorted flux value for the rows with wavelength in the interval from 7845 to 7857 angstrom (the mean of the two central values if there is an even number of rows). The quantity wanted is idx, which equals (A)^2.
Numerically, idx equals 76.6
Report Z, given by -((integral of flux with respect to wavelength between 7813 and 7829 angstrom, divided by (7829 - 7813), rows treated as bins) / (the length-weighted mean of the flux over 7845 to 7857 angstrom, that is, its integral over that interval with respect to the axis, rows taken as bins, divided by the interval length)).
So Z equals -1.01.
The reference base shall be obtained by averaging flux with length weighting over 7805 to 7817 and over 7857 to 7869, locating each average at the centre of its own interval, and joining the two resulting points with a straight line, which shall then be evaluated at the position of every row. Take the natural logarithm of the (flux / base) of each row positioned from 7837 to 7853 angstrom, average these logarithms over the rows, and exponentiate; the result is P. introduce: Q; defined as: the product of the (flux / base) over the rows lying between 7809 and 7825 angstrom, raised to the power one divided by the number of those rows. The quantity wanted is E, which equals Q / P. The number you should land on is 0.99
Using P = 1.05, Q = 1.04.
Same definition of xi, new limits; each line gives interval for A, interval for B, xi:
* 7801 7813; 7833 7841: 1.01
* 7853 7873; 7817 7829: 1.15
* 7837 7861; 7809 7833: 1.03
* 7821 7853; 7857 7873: 1.03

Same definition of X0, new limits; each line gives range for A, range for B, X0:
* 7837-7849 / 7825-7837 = 0.87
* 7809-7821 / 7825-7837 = 0.96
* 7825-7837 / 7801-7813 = 1.10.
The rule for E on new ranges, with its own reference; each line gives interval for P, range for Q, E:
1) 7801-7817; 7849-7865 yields 0.98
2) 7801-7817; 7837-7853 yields 1.03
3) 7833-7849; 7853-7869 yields 0.96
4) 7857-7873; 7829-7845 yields 1.02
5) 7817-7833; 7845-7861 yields 0.99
